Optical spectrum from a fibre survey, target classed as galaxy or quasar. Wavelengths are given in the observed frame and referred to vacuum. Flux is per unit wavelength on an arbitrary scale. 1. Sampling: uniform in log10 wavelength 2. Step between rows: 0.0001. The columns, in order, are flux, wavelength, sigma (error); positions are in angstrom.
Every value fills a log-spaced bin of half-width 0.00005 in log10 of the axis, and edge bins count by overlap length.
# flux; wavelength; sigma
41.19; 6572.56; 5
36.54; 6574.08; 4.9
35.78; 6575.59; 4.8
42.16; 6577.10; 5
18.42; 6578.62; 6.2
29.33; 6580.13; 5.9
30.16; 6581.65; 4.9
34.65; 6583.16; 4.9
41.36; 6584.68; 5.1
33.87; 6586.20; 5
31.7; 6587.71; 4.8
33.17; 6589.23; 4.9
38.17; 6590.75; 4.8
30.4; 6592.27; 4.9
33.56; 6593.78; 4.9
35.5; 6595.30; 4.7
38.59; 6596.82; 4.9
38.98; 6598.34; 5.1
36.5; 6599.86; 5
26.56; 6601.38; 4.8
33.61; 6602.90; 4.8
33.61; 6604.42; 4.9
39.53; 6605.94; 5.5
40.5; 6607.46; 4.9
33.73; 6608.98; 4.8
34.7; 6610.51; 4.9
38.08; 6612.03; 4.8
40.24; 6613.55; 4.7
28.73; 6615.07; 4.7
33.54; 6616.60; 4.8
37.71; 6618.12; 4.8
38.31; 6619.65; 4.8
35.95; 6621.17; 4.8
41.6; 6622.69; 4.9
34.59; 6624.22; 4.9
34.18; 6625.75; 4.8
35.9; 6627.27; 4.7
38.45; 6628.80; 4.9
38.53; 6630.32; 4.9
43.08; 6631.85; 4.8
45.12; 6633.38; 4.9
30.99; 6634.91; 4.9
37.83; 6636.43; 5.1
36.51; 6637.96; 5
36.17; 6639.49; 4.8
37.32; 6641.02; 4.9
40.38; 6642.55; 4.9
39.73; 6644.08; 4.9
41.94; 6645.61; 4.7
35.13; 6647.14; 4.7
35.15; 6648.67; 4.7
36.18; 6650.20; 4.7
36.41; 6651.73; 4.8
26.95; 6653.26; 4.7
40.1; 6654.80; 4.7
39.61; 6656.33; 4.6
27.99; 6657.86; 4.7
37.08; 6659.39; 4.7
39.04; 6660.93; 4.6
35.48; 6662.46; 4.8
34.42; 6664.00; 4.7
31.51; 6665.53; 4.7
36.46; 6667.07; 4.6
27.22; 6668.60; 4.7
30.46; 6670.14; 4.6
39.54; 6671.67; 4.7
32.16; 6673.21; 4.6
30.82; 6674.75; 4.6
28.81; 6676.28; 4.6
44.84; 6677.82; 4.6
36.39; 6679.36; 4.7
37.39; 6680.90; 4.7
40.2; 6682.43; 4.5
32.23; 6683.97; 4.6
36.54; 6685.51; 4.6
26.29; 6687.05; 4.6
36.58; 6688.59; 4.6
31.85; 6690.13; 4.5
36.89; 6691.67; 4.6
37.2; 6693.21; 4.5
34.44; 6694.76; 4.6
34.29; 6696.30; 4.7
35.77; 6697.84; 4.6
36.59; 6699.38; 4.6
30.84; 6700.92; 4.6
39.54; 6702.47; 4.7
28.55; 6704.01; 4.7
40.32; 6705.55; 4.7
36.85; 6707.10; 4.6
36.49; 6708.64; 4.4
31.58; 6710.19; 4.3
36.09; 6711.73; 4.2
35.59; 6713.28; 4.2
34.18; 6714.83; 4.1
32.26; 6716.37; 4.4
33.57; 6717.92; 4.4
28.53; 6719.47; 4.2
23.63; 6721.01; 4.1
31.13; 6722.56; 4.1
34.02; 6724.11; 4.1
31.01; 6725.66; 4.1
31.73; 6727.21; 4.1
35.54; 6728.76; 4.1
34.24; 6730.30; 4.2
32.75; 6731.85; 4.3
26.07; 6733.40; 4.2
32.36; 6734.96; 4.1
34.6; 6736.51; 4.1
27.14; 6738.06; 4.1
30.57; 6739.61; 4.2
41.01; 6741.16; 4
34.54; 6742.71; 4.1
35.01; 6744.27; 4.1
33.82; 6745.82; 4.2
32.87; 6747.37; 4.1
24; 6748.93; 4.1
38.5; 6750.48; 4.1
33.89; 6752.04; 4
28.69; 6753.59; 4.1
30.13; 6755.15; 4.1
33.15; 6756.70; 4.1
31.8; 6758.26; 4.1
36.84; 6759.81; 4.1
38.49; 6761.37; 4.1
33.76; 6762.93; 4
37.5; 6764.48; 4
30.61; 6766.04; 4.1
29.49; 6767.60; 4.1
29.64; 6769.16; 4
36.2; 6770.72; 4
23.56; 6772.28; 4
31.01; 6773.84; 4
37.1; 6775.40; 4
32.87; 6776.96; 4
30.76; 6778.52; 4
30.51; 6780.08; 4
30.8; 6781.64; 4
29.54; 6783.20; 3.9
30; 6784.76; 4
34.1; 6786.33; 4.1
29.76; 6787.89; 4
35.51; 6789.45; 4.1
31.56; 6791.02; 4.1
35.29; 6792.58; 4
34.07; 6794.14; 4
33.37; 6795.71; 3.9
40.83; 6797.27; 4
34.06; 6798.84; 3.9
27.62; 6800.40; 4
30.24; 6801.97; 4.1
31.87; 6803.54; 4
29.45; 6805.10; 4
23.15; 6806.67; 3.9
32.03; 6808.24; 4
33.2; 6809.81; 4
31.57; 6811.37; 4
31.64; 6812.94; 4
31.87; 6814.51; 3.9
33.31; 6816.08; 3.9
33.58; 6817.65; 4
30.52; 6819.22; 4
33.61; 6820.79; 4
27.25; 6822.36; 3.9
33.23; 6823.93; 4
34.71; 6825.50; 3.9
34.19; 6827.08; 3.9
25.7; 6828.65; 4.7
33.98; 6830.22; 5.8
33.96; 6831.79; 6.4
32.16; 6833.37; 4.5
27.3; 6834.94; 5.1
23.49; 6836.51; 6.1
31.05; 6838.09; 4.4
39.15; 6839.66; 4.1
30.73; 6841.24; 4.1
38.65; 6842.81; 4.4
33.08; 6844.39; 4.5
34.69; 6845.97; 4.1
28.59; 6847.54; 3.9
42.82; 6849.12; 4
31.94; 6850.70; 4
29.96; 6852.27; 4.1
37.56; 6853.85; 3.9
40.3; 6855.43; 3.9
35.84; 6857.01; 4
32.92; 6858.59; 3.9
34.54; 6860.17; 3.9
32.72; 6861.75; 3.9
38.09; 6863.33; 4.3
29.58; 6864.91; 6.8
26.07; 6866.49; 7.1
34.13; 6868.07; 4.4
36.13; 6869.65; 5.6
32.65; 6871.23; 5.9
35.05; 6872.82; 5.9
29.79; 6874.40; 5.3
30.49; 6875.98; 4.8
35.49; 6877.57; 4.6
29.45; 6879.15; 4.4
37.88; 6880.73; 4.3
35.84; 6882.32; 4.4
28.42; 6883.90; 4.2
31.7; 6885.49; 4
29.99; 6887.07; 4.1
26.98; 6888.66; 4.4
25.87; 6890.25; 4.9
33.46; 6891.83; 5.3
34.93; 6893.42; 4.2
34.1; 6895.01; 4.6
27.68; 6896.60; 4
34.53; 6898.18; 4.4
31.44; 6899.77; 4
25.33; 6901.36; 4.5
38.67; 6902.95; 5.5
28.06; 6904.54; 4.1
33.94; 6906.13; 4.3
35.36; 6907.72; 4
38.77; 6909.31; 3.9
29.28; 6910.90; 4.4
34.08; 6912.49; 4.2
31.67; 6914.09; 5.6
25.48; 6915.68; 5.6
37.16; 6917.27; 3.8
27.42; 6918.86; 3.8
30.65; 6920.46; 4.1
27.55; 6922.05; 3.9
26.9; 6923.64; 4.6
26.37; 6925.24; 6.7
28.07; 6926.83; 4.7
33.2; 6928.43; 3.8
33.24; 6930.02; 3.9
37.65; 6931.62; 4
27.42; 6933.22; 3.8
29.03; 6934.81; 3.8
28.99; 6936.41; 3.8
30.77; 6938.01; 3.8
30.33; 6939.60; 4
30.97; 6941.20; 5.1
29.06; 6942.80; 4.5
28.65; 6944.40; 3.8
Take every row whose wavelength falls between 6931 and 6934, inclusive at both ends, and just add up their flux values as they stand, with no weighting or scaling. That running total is 65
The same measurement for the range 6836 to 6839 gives 55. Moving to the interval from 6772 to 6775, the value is 55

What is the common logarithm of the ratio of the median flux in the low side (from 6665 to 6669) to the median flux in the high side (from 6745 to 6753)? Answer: -0.031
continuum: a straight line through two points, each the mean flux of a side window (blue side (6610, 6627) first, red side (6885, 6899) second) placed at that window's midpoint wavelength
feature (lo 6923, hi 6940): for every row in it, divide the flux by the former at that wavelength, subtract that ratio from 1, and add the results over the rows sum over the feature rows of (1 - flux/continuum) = 0.0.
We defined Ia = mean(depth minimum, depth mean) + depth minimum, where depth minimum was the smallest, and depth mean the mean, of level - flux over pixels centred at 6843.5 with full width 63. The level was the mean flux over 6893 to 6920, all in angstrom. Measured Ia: -16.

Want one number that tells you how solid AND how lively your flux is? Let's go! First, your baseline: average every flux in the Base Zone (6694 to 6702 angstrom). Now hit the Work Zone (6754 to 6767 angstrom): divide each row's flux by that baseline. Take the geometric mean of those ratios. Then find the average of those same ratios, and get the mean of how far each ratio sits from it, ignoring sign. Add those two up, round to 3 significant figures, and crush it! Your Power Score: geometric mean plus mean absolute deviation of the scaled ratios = 1.06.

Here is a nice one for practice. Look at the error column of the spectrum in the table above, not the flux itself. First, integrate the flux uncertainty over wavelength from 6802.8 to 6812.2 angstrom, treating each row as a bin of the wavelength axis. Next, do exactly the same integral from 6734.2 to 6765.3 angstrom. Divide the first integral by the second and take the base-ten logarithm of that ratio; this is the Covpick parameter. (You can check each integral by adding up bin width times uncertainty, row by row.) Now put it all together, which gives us -0.53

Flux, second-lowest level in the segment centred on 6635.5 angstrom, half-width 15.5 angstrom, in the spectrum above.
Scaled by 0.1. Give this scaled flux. 3.42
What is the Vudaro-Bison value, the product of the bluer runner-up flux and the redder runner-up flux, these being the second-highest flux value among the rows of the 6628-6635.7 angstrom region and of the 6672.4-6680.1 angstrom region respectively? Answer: 1568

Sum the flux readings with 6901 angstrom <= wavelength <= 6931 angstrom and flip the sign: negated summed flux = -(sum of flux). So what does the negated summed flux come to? -591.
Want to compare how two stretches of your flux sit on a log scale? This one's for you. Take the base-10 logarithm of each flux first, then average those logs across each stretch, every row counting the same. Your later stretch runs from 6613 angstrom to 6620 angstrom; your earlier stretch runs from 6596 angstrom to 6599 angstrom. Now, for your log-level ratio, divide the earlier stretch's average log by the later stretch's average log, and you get 1.03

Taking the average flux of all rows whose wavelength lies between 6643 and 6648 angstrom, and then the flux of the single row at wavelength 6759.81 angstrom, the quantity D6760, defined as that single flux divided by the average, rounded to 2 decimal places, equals 0.95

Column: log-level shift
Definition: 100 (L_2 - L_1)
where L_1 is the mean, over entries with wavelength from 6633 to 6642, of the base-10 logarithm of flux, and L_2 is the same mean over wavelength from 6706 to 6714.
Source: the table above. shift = -2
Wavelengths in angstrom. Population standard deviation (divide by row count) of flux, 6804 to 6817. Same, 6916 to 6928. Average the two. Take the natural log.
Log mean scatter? 1.19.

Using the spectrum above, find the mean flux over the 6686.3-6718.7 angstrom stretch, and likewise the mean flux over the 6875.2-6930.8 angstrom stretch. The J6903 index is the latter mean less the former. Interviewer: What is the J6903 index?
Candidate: -3.1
